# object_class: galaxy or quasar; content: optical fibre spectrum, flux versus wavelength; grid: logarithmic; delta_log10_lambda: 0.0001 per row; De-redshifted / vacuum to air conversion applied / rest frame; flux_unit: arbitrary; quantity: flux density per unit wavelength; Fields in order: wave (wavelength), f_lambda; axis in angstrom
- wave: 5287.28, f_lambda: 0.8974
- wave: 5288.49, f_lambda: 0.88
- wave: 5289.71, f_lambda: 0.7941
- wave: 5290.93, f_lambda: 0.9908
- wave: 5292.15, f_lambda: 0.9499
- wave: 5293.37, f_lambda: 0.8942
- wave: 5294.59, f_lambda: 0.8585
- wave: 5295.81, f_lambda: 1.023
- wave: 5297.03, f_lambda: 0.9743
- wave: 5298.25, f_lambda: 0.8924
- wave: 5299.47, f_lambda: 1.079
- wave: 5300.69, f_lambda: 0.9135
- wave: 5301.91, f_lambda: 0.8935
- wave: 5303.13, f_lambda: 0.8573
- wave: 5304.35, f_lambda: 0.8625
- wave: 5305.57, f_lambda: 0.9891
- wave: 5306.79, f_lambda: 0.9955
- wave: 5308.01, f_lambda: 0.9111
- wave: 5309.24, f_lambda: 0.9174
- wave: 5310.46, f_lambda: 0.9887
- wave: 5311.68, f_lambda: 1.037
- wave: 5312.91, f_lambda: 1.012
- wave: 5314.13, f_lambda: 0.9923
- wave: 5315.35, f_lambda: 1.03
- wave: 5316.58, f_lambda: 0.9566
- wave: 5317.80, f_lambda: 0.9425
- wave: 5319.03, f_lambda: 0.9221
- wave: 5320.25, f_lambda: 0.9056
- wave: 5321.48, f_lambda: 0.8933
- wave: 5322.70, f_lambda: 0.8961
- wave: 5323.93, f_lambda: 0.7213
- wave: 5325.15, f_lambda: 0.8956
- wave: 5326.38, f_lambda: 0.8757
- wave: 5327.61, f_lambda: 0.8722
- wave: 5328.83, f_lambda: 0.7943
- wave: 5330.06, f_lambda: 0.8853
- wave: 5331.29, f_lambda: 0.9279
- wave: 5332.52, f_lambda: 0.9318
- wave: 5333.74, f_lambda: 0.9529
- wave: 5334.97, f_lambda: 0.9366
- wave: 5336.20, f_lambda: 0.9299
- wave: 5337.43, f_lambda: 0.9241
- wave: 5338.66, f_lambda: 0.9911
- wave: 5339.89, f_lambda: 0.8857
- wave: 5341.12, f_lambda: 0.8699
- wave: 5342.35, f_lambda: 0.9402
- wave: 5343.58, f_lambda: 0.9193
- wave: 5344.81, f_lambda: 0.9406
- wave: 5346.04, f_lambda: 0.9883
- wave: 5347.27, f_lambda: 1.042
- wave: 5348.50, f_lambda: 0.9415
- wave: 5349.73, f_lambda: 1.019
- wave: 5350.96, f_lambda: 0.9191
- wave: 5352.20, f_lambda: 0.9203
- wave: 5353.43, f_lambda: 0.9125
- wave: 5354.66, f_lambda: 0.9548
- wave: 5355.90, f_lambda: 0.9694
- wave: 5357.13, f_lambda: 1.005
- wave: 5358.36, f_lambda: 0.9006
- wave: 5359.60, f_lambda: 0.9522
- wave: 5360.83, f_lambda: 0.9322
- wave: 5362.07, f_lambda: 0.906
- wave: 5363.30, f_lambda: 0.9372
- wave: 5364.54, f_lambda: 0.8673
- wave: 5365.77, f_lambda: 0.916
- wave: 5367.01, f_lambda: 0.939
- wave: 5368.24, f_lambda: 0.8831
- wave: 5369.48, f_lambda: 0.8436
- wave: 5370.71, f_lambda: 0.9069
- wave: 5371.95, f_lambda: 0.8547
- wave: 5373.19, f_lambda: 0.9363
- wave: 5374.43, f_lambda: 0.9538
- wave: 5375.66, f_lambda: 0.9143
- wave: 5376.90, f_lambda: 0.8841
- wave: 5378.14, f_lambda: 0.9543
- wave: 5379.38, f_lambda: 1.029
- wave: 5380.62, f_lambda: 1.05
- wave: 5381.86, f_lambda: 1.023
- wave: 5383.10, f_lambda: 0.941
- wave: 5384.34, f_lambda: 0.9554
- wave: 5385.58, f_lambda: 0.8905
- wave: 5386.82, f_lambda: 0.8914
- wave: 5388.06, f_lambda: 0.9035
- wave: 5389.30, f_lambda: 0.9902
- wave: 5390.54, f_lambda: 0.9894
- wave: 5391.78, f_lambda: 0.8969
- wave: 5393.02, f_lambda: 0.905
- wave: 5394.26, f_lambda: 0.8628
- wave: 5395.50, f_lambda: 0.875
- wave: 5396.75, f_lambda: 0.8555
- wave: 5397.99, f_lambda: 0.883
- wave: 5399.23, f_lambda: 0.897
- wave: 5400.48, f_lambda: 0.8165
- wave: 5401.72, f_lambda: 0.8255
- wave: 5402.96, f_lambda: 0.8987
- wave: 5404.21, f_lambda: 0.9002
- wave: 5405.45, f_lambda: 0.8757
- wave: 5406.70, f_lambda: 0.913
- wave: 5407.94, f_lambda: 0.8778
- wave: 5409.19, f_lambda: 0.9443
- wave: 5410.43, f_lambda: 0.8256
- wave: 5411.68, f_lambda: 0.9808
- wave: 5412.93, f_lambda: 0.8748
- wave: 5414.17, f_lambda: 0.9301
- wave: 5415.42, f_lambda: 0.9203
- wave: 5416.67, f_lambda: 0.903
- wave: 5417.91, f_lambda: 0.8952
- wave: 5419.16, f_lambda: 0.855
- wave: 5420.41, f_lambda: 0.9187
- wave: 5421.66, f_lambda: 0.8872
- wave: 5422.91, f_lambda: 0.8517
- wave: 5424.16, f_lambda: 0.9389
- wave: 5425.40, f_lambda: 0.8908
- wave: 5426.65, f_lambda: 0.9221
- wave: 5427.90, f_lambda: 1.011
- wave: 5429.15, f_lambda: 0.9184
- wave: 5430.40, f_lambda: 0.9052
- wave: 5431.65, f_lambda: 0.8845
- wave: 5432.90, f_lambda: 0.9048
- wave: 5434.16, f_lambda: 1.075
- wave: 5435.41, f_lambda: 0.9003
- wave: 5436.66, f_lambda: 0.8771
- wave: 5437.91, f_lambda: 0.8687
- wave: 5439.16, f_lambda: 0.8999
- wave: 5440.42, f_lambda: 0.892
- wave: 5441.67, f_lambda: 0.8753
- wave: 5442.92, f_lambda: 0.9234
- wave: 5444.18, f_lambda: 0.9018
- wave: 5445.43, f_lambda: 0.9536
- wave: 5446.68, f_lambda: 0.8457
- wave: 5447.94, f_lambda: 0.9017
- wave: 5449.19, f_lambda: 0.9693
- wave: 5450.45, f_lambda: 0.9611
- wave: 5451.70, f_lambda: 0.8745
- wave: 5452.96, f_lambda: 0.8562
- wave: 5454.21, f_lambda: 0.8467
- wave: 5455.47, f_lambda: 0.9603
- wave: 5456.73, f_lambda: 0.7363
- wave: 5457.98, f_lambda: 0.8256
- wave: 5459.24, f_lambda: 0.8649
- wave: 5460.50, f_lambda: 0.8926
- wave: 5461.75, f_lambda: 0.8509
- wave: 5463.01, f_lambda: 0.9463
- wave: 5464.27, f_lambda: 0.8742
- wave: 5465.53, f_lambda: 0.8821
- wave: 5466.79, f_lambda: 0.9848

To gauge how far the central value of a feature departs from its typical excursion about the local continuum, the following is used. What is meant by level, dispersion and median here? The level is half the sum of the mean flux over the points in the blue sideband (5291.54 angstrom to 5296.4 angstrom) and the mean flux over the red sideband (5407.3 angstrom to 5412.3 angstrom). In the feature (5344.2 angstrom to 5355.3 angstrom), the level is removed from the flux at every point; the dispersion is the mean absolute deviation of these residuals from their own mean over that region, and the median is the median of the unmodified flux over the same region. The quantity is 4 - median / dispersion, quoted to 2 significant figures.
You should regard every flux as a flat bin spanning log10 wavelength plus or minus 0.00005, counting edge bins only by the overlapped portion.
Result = -21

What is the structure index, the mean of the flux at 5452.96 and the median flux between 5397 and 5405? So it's 0.87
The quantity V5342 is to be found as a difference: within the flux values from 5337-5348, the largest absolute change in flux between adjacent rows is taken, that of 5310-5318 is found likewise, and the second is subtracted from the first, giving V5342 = 0.032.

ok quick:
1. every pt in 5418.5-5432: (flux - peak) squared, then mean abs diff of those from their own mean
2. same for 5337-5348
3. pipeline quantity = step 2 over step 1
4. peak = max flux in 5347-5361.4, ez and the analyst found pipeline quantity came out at 0.96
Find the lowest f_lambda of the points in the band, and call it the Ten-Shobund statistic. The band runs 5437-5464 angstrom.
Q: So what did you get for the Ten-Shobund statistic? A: 0.7363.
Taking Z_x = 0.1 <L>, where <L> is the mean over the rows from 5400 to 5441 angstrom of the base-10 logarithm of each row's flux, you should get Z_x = -0.0045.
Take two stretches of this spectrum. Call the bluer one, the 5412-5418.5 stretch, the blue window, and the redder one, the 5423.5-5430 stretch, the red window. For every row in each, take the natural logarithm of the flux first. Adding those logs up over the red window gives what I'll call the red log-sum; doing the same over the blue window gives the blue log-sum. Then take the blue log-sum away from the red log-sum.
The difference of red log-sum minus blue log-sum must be 0.2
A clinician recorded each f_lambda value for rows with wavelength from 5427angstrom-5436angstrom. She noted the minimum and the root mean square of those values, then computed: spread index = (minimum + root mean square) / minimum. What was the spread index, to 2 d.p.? 2.07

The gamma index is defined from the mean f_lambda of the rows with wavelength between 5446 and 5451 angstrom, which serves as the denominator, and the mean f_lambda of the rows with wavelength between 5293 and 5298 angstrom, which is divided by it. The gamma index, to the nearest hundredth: 1.02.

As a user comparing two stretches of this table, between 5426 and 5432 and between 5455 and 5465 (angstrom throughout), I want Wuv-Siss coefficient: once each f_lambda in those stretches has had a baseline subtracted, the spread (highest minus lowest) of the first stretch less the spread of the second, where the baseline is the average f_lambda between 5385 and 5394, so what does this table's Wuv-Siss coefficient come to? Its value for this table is -0.10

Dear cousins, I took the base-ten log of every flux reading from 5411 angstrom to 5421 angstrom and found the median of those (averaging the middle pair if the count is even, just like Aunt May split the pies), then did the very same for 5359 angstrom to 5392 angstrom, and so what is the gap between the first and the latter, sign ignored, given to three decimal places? 0.010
